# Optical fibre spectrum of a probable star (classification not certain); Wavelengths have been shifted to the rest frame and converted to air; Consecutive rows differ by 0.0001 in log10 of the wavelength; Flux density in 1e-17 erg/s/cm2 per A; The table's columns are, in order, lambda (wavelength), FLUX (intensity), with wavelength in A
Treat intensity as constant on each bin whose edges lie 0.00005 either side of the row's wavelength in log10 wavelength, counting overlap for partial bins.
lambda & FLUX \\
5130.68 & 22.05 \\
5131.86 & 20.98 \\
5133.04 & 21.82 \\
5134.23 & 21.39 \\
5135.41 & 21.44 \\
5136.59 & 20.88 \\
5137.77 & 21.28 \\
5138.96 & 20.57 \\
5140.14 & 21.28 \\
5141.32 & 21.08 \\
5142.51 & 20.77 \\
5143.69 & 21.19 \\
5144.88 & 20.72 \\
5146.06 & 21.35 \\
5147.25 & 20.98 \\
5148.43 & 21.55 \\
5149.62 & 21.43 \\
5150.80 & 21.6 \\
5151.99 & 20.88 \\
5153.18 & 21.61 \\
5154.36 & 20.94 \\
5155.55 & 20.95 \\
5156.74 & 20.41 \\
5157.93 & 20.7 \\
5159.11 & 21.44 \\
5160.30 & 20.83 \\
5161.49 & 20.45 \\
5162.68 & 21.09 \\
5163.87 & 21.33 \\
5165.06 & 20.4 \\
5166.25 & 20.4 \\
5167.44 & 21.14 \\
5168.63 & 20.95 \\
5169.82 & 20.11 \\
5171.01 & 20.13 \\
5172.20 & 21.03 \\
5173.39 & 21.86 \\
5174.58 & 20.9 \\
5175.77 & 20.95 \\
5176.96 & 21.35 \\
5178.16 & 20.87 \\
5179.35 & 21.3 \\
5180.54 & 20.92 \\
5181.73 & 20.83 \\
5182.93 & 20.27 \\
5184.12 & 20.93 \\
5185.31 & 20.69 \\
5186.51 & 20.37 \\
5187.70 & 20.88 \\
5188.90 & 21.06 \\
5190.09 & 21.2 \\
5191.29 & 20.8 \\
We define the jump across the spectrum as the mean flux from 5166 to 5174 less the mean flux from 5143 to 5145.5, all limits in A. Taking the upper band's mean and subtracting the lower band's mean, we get -0.15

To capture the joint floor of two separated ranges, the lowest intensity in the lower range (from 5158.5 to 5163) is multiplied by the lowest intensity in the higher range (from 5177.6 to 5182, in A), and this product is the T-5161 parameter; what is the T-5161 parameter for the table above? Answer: 426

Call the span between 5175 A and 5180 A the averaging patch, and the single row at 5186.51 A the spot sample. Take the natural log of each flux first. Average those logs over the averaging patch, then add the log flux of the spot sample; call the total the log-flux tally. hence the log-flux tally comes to 6.064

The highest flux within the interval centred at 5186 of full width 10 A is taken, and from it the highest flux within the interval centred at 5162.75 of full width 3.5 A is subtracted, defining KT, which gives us -0.13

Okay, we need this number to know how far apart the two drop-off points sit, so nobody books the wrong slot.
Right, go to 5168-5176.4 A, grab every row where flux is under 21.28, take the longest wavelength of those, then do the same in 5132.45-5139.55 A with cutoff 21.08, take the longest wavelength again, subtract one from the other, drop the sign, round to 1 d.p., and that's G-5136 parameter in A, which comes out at 36.8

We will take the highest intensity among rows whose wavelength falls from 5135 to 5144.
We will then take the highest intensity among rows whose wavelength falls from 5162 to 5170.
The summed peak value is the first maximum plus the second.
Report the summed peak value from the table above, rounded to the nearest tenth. 42.8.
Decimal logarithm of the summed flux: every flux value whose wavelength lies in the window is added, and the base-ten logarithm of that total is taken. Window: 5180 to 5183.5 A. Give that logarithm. 1.79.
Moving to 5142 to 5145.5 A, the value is 1.80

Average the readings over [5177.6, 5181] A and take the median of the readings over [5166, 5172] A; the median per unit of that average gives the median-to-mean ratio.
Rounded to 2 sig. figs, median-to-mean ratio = 0.97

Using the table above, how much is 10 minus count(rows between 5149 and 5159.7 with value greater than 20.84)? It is 3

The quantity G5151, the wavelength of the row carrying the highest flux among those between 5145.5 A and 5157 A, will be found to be 5153.18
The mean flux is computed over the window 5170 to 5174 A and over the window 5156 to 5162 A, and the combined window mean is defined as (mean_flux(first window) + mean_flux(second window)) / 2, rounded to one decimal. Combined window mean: 20.9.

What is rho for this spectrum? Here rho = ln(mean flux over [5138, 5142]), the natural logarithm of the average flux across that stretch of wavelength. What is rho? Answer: 3.043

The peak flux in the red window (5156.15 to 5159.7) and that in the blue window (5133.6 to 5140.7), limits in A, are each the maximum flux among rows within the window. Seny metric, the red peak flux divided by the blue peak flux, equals 1.00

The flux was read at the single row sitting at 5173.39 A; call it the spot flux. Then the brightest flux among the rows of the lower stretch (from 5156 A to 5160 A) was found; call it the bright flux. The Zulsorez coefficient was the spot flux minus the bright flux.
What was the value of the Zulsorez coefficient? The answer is 0.4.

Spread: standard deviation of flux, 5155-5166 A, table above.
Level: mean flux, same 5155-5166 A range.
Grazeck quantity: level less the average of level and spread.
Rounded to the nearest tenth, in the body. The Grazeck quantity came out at 10.2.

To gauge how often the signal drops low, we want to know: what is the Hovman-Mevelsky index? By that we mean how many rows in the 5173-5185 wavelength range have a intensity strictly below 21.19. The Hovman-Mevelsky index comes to 7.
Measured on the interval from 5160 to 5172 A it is 9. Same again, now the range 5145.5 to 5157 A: 5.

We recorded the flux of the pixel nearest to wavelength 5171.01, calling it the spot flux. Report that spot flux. 20.13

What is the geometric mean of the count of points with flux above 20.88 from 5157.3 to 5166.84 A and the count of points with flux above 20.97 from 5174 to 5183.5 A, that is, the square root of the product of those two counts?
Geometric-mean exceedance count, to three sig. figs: 2.45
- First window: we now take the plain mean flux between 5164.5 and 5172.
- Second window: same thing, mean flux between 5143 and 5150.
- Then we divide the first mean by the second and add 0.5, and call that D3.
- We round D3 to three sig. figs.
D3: 1.47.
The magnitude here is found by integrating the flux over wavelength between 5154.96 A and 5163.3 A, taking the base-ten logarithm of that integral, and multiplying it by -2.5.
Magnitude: -5.60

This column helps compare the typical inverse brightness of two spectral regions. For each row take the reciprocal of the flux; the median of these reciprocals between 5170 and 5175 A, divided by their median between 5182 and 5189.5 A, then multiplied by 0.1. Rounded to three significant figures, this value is 0.0991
